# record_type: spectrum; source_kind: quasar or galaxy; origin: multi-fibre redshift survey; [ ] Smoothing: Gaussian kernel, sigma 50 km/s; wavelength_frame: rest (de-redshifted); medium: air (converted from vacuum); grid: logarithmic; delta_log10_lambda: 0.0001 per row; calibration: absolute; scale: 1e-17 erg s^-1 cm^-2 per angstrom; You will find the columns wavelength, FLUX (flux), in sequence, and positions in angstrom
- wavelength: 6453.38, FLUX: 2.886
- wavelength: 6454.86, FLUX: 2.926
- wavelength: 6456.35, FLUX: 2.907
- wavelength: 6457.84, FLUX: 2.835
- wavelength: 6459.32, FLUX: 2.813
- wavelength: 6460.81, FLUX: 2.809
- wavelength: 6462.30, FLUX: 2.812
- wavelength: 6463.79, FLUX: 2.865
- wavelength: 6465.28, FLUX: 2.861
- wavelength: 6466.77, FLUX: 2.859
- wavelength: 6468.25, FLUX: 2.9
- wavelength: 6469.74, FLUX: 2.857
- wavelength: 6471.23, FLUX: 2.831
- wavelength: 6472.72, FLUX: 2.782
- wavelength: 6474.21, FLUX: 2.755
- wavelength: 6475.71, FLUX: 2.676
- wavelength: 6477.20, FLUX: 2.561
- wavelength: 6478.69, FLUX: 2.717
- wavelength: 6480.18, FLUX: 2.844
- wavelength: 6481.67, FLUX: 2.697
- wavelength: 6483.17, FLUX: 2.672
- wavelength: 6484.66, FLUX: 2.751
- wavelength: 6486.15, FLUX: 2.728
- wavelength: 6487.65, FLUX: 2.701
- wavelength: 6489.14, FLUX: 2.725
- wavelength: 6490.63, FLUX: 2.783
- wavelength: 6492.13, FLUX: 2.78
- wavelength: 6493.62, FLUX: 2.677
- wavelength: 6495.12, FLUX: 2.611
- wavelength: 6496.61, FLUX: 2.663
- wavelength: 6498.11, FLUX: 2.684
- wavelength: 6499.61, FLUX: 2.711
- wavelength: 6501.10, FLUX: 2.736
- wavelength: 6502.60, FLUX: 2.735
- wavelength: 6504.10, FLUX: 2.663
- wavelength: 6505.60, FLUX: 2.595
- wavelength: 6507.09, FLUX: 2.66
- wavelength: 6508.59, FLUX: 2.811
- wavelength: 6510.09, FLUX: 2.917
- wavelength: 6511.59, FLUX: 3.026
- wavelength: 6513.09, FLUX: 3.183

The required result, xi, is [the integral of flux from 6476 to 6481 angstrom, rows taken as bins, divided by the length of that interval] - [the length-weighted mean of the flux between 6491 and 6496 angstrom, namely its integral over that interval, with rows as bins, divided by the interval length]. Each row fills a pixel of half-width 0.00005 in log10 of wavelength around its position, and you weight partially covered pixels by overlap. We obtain 0.012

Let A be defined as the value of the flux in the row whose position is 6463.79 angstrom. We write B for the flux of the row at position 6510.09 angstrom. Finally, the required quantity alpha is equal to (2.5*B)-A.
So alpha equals 4.43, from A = 2.865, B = 2.917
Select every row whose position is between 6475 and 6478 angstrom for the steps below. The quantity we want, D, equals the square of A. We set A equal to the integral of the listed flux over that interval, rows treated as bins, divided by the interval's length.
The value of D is 6.9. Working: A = 2.62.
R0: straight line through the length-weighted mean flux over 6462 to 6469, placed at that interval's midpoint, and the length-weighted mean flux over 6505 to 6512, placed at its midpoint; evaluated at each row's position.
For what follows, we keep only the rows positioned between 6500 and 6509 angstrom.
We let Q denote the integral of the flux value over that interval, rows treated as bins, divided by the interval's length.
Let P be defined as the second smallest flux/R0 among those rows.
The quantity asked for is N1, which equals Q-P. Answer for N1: 1.75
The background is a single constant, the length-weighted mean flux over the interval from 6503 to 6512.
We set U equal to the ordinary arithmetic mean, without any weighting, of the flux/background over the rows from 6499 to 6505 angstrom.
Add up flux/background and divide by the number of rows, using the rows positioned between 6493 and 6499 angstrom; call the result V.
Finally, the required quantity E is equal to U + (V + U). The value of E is 2.920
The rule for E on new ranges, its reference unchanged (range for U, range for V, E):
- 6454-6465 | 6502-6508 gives 3.024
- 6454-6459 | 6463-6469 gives 3.125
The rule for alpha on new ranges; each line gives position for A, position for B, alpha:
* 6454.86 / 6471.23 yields 4.15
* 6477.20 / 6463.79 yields 4.60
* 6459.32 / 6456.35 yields 4.45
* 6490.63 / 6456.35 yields 4.48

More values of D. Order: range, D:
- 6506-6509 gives 7.4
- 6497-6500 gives 7.2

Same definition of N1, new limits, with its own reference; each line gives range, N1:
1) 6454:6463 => 1.87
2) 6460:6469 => 1.87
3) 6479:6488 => 1.78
